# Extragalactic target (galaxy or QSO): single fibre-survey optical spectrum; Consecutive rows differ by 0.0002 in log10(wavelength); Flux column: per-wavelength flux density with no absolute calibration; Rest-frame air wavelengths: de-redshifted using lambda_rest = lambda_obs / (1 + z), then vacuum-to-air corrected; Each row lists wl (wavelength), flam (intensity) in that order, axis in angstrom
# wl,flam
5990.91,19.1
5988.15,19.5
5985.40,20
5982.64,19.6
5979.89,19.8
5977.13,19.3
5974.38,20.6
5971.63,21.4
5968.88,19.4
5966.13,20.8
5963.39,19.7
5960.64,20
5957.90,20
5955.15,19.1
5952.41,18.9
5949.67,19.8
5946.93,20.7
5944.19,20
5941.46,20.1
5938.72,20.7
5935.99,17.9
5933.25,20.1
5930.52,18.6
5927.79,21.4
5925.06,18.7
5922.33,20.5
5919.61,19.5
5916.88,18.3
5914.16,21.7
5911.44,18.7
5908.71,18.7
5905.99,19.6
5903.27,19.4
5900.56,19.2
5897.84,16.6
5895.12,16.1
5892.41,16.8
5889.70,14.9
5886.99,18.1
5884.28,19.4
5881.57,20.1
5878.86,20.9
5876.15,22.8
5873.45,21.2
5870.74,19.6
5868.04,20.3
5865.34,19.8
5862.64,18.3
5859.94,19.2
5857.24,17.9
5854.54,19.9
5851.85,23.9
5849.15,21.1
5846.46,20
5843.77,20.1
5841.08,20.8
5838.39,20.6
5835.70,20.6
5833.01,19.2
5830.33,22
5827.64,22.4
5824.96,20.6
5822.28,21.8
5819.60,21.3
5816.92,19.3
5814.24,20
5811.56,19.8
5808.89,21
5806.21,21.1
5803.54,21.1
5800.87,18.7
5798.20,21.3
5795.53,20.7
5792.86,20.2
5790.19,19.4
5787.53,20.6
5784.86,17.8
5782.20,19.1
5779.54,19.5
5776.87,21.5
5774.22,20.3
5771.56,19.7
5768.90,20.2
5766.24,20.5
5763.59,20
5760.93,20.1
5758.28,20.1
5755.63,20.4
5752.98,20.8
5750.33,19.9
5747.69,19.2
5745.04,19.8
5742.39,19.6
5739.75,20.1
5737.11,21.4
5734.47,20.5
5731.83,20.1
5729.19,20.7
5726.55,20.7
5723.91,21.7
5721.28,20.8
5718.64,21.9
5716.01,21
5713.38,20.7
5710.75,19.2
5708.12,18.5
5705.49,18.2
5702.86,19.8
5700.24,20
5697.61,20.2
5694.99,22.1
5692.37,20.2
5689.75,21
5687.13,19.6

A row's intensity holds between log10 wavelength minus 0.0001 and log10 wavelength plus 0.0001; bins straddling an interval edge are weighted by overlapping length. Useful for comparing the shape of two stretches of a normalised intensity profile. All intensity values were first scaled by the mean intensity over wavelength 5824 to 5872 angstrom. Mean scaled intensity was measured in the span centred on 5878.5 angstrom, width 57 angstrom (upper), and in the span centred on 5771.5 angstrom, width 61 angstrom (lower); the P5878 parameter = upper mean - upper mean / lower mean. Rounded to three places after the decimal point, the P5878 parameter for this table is -0.018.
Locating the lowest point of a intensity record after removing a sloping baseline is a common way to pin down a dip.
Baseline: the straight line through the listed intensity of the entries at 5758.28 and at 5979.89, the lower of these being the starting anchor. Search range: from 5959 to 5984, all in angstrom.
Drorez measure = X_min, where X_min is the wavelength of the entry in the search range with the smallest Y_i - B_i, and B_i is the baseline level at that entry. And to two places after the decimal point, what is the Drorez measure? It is 5977.13 angstrom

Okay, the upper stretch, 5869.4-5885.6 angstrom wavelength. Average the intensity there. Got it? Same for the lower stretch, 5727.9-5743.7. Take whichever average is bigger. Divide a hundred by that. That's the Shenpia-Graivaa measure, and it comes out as 4.84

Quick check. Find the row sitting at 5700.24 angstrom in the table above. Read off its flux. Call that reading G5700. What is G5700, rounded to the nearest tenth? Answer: 20.0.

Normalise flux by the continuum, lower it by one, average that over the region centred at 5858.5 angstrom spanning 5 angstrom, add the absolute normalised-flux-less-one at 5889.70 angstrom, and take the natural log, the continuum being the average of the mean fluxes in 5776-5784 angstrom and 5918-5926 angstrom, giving -1.69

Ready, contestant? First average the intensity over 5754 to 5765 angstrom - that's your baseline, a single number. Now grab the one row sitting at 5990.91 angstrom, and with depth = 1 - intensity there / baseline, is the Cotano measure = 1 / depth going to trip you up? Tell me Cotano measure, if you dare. 19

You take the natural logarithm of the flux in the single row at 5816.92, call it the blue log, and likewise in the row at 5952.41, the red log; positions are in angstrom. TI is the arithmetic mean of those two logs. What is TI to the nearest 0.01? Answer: 2.95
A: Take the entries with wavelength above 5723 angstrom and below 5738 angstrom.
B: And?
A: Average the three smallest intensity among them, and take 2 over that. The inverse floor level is 0.098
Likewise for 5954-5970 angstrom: 0.103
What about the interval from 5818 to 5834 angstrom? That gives 0.098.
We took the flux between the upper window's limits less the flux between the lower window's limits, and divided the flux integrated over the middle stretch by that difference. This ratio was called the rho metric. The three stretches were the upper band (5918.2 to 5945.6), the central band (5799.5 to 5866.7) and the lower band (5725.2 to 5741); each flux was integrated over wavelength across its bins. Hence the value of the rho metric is 6.4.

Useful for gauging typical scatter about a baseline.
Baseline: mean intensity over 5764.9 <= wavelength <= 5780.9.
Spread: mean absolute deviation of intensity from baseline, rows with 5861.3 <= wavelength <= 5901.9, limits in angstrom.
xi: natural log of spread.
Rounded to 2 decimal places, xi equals 0.63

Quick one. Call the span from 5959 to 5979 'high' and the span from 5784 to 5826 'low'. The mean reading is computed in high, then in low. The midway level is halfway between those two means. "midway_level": 20.2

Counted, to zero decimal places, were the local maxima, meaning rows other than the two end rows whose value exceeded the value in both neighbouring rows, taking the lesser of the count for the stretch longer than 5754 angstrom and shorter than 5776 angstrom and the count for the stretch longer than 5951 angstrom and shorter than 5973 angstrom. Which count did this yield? 1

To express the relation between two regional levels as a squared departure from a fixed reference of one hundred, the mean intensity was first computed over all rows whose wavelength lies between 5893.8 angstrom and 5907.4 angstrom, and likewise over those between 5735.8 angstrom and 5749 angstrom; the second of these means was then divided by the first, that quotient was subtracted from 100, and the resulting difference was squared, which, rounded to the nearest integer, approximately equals 9781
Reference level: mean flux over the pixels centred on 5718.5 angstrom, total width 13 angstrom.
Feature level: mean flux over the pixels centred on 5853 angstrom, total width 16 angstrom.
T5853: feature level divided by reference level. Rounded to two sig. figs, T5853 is 0.96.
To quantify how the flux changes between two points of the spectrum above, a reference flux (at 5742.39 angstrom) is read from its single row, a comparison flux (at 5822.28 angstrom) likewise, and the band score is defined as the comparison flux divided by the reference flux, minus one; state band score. 0.11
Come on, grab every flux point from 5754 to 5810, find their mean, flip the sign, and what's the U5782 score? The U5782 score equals -20.2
